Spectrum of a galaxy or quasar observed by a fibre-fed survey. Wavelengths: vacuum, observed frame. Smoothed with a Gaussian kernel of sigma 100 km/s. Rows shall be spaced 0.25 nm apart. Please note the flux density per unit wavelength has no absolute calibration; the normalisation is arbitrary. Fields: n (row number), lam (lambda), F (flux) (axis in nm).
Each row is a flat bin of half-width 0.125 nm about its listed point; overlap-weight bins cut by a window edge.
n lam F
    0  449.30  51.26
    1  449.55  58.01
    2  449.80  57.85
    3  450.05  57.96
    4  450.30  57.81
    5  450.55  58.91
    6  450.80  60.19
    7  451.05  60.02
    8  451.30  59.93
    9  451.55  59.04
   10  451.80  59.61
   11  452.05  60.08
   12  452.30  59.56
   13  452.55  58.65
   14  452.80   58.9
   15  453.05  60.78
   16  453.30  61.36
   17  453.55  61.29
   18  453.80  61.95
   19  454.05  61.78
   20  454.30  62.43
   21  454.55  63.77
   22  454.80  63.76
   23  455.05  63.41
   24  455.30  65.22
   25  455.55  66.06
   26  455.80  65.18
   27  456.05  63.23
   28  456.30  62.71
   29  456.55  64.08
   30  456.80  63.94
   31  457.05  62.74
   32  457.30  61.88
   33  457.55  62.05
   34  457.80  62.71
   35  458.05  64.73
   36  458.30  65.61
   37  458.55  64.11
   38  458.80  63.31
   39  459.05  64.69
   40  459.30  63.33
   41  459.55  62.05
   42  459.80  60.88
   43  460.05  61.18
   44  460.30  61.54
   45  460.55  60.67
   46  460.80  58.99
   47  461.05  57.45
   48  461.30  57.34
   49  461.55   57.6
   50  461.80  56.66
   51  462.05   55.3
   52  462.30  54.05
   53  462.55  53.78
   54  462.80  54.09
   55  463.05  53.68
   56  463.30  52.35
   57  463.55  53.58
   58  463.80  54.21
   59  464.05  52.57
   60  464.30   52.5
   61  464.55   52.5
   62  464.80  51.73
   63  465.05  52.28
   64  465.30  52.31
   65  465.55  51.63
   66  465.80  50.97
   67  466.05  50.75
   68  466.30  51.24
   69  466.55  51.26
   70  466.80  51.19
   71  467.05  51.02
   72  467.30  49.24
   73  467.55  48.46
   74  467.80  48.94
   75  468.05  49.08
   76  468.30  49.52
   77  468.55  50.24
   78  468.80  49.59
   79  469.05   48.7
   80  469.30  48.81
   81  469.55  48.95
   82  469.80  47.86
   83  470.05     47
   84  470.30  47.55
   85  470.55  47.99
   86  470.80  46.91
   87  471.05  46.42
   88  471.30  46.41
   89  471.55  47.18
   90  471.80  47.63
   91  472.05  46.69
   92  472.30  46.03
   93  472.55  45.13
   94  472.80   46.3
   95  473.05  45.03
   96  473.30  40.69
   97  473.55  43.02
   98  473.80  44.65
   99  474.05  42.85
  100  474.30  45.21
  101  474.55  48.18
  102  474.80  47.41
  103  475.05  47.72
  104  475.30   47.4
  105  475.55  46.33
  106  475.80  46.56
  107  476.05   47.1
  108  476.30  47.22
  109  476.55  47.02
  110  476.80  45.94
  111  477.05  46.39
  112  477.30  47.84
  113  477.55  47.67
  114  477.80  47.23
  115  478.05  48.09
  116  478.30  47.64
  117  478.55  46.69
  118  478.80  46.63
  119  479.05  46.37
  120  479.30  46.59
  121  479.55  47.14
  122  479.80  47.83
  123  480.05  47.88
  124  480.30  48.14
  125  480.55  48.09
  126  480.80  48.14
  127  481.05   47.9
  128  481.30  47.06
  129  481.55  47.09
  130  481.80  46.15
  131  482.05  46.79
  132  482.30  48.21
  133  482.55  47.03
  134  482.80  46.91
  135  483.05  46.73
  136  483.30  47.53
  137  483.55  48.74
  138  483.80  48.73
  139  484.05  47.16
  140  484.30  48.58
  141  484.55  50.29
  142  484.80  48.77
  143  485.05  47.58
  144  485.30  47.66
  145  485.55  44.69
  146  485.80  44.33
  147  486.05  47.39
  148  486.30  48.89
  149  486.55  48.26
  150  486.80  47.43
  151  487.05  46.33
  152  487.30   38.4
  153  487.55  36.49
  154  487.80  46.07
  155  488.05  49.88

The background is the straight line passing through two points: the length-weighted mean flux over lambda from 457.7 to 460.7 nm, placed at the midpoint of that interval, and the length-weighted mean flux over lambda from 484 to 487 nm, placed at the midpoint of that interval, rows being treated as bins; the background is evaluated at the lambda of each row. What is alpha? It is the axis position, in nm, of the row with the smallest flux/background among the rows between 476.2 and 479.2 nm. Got 476.80 nm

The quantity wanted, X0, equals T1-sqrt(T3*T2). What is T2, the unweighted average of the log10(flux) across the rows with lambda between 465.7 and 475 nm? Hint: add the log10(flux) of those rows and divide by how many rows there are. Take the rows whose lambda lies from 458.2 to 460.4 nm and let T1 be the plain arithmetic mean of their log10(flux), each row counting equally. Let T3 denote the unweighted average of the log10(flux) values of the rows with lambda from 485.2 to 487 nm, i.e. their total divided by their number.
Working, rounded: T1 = 1.80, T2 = 1.68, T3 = 1.67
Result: 0.12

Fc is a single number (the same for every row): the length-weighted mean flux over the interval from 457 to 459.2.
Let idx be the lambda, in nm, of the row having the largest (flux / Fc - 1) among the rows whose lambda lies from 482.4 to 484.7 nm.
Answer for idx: 484.55 nm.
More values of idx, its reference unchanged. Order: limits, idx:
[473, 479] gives 474.55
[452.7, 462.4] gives 455.55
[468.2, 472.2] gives 468.55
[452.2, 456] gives 455.55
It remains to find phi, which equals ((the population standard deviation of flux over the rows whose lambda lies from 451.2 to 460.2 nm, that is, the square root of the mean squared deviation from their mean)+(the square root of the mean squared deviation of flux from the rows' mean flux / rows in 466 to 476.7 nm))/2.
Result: 2.1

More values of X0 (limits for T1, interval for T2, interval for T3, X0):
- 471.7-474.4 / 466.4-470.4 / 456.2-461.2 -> -0.09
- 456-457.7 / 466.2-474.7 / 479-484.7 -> 0.12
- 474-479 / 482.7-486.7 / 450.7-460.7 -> -0.06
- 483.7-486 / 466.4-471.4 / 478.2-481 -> -0.01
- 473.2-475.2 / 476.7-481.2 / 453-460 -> -0.08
